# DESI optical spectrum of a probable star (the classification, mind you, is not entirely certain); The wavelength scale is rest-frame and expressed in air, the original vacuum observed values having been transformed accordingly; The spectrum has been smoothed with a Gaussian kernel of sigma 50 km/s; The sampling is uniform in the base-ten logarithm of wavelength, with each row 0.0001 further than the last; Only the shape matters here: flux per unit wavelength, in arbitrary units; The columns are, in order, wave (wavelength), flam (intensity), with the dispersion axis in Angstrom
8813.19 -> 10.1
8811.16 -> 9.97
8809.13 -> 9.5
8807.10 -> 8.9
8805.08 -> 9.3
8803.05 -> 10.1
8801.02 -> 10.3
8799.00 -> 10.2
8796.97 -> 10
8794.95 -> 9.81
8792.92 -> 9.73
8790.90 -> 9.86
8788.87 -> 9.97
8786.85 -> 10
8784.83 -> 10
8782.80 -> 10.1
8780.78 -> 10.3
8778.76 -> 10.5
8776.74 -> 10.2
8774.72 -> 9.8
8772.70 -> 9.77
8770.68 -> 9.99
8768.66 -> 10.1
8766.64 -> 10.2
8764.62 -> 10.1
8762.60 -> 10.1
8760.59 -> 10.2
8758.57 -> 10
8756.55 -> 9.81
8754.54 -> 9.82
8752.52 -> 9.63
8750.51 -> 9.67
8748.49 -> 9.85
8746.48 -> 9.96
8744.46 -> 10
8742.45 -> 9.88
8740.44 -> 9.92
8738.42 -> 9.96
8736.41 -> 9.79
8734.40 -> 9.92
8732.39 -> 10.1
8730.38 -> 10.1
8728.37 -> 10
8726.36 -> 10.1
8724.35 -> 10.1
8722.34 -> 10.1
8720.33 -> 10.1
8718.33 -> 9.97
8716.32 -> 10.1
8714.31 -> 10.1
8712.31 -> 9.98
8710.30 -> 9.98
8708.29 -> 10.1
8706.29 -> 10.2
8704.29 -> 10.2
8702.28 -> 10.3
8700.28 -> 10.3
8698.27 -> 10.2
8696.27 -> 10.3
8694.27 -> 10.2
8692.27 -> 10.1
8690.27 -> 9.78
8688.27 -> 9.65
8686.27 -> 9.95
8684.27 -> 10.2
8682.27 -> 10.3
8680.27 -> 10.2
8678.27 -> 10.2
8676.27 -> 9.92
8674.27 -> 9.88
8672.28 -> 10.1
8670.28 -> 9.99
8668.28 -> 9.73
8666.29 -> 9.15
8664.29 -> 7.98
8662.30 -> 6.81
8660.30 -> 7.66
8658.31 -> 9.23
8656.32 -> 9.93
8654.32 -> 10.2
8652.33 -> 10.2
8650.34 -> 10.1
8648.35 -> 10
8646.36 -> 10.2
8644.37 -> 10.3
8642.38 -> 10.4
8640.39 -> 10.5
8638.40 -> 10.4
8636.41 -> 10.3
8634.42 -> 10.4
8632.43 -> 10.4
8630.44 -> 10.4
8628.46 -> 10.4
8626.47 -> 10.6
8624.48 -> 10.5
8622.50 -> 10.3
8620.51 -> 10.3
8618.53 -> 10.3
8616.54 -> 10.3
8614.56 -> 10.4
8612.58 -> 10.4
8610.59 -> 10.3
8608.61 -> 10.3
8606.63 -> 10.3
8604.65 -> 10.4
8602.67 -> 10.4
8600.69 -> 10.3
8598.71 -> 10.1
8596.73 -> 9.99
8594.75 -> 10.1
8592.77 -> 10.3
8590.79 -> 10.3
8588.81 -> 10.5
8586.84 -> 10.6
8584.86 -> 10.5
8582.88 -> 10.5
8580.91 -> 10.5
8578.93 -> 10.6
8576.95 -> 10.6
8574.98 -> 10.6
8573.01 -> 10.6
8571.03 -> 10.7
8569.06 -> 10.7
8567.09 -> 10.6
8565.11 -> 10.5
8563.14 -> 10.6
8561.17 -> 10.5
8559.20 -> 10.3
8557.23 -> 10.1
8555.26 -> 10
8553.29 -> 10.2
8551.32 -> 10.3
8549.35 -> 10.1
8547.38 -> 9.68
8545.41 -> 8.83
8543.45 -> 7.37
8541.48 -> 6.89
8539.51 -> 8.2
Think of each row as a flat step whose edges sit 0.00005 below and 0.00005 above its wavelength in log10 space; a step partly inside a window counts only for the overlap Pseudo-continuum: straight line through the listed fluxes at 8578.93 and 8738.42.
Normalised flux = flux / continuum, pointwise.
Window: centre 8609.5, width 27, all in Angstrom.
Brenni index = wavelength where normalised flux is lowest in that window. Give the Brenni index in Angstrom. 8596.73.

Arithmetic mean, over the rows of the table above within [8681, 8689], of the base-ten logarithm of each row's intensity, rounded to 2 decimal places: 1.00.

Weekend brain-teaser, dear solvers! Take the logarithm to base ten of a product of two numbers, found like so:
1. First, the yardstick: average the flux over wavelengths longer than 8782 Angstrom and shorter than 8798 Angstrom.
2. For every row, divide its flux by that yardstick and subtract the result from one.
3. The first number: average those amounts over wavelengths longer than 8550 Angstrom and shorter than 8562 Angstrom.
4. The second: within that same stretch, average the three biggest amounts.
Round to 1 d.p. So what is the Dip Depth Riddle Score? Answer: -3.3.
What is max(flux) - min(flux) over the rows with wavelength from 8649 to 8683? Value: 3.49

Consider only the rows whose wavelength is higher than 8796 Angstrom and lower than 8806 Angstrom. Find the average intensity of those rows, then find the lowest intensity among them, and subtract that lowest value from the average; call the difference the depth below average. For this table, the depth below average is 0.68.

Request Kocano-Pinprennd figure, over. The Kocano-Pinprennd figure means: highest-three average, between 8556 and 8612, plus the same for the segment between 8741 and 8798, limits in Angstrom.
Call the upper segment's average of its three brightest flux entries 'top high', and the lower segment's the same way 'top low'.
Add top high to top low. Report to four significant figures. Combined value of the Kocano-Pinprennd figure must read 21.00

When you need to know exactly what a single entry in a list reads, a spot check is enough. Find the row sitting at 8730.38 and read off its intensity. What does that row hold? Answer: 10.1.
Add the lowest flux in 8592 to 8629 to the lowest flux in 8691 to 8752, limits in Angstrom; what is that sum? 20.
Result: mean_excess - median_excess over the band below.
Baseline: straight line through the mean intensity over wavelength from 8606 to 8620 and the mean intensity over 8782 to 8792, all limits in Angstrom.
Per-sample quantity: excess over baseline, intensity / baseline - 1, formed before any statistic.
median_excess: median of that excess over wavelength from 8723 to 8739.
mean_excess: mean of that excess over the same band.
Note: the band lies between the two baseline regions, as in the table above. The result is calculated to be -0.003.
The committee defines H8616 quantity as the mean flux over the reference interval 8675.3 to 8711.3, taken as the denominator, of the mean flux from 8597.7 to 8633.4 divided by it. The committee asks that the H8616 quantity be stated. 1.02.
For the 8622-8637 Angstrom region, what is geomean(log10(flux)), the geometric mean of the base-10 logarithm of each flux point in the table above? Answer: 1.02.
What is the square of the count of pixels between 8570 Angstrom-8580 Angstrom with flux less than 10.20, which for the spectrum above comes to 0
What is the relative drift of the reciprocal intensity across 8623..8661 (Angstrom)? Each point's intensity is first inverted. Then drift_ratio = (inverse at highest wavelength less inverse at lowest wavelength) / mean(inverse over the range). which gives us 0.36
